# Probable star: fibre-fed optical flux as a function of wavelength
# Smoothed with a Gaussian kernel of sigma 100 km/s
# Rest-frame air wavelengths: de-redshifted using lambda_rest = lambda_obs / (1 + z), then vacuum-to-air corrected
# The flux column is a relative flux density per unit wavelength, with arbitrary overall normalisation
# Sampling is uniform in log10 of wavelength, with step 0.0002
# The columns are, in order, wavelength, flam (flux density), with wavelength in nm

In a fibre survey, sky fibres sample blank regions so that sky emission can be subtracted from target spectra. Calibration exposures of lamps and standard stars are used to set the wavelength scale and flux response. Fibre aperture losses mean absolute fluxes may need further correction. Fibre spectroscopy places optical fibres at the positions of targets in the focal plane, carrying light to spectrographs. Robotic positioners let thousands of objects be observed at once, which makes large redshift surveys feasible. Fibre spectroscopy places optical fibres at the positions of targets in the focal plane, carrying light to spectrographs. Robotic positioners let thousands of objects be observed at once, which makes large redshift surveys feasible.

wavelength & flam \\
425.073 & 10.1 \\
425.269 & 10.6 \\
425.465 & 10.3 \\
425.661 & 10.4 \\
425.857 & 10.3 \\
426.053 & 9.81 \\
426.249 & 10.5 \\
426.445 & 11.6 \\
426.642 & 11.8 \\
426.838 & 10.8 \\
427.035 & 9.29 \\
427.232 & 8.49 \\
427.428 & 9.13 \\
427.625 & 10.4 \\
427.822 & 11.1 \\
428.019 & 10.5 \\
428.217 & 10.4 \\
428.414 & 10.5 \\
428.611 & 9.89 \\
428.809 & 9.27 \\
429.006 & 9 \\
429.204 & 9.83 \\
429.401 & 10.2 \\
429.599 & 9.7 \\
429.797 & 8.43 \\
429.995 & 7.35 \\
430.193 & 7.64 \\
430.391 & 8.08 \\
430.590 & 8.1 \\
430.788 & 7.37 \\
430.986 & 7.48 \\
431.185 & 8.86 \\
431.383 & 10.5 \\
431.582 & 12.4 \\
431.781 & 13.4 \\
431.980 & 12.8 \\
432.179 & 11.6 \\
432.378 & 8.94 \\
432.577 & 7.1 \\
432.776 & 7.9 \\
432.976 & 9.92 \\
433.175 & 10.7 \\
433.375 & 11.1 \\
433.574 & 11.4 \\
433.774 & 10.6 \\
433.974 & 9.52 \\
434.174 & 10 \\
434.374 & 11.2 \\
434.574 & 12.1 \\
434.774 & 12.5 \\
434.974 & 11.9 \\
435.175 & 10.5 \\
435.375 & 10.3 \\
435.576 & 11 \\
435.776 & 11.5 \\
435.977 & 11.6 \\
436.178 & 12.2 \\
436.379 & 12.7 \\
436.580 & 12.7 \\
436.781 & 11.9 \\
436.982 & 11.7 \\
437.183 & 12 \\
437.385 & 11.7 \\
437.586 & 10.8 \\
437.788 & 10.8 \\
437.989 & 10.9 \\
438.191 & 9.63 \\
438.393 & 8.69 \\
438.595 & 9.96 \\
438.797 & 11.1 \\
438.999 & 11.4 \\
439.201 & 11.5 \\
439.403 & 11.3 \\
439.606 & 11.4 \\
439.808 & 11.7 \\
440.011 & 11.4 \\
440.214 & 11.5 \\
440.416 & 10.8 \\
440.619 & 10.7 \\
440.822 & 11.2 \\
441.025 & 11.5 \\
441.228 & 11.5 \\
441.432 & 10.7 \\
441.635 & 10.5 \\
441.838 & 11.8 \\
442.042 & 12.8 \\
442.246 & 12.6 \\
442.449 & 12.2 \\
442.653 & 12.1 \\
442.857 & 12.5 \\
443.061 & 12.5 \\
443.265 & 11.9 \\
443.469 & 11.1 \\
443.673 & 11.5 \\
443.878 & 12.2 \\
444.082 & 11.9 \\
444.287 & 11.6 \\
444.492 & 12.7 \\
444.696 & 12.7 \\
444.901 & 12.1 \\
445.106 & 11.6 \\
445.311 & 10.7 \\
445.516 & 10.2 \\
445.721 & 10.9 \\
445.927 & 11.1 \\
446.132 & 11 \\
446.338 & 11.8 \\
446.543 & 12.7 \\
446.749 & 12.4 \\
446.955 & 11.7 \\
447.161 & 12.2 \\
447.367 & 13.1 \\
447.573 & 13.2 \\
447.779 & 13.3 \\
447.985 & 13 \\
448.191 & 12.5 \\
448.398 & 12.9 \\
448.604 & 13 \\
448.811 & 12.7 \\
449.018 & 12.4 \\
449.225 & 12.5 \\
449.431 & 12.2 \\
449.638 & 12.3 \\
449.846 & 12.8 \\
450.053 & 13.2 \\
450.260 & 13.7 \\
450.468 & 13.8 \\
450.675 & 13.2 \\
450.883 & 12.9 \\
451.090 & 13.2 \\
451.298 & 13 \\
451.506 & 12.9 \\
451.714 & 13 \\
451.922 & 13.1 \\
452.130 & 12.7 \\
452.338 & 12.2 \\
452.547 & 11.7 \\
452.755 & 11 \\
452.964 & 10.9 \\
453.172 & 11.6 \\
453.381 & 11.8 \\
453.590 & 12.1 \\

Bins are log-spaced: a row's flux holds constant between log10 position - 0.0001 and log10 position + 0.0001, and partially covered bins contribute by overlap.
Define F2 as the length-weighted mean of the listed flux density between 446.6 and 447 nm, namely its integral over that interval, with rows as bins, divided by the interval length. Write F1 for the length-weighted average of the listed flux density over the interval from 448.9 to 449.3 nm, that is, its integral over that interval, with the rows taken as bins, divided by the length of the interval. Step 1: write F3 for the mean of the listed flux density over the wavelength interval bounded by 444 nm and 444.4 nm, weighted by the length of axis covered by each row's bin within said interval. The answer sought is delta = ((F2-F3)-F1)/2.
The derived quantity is -6.0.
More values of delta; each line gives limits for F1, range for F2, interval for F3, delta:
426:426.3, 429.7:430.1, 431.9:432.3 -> -7.1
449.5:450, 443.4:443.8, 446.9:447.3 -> -6.6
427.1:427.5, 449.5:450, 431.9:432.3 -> -4.1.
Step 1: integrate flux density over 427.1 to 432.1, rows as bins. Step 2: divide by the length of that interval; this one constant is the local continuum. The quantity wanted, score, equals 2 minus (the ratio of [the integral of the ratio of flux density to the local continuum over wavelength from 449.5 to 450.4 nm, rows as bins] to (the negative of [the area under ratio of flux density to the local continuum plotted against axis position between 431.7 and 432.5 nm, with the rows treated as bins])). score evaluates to 3.27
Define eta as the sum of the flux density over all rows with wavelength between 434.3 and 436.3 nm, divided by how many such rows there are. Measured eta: 11.5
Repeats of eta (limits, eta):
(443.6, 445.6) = 11.7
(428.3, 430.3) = 9.2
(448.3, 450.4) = 12.8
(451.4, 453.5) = 12.1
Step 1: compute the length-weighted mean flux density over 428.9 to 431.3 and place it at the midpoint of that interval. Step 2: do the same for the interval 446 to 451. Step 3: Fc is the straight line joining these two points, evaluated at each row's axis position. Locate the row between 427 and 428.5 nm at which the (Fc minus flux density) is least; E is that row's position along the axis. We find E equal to 427.822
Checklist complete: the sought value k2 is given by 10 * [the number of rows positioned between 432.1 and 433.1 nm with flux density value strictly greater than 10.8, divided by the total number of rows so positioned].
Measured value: 2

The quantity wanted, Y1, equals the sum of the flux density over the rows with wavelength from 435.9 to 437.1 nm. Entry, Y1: 72.8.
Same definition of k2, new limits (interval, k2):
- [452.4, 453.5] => 10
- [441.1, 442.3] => 7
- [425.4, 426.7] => 3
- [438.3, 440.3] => 8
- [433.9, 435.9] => 6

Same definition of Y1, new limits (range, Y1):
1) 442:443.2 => 74.7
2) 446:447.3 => 71.8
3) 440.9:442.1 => 68.8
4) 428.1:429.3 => 58.9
